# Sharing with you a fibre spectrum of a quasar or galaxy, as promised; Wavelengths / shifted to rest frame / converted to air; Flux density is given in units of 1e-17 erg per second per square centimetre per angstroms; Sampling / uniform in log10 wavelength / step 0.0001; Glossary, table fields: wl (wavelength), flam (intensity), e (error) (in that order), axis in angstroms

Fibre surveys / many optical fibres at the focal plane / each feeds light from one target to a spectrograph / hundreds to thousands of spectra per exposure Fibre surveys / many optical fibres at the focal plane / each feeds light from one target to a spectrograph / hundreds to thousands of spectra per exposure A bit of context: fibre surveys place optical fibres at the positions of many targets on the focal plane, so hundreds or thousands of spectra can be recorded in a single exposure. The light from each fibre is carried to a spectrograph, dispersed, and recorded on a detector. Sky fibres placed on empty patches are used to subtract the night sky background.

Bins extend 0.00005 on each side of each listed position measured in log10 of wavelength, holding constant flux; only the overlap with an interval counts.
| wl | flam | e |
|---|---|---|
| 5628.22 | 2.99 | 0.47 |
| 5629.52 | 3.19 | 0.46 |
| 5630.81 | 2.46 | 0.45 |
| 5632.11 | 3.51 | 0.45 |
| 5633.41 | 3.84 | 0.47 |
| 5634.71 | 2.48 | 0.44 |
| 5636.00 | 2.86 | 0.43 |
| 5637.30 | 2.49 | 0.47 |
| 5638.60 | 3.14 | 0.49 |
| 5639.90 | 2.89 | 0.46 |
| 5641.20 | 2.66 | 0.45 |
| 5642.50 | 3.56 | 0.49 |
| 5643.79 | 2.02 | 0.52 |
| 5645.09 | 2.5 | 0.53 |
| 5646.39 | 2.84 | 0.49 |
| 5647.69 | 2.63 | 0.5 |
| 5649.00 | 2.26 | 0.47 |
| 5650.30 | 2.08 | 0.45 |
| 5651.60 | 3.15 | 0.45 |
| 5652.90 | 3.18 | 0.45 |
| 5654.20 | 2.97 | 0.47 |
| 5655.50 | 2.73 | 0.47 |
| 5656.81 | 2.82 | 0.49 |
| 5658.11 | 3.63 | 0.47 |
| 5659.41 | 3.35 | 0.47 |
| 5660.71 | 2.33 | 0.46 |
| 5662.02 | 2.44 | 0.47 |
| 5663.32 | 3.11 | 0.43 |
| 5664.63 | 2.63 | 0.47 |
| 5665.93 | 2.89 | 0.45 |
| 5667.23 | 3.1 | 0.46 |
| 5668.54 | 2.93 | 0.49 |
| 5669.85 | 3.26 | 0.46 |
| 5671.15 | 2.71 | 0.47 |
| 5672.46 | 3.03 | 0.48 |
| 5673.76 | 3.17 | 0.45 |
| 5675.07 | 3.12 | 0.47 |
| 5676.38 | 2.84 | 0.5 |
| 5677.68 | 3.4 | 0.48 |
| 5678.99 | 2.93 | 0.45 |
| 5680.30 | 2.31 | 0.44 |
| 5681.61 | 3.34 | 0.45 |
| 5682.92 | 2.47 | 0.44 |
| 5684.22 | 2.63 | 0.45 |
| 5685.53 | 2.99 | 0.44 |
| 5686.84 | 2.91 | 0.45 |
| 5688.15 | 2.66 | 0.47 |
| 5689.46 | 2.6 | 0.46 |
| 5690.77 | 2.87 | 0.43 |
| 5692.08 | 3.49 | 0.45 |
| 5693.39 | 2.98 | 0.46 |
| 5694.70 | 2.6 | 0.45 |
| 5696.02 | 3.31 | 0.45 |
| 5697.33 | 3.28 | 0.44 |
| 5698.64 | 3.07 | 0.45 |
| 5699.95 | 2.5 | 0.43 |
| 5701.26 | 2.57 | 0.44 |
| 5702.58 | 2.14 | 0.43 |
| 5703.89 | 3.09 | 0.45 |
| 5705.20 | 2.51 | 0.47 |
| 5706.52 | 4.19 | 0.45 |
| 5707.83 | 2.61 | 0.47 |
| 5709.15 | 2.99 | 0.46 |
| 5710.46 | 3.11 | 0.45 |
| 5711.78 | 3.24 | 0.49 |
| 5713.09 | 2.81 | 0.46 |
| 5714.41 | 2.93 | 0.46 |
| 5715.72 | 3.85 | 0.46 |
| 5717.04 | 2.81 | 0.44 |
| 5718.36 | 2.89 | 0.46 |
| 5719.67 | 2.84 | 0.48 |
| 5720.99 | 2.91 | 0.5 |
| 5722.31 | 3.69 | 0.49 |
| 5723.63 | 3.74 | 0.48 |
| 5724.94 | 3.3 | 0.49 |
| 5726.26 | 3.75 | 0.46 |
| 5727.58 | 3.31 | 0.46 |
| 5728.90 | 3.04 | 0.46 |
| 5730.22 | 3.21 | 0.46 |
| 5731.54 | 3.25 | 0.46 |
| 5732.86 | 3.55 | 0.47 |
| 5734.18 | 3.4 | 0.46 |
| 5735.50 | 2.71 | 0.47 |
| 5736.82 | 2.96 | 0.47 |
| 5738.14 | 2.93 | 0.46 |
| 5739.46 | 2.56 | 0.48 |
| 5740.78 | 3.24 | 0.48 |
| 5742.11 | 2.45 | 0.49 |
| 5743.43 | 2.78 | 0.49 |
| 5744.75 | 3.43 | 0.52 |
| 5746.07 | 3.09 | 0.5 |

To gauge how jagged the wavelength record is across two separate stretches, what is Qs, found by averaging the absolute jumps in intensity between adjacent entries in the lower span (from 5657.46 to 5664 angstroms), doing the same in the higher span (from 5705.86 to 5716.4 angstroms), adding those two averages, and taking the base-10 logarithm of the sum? 0.02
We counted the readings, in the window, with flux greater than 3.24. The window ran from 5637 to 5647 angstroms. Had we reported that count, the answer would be 1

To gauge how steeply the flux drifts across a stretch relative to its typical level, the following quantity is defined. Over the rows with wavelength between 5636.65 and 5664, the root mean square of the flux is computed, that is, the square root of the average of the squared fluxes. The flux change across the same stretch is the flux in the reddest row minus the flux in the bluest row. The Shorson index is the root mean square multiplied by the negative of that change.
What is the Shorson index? -1.8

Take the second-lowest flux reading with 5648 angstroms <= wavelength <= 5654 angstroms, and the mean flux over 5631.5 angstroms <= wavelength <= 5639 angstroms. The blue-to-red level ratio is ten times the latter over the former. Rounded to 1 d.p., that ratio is 13.5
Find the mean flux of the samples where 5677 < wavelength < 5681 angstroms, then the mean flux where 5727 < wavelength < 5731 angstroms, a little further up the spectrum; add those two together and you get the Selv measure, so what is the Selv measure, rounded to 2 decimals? 6.07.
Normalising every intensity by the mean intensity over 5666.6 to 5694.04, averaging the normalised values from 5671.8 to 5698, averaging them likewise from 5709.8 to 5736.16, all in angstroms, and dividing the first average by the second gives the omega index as 0.92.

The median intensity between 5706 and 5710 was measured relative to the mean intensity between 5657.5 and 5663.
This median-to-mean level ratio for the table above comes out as 1.02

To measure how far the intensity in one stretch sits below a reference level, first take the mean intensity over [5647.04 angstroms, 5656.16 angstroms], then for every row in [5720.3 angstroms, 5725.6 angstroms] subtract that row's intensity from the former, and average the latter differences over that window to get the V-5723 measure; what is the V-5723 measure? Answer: -0.70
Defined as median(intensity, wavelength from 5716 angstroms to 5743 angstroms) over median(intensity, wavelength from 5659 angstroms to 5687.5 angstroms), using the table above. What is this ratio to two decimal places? 1.07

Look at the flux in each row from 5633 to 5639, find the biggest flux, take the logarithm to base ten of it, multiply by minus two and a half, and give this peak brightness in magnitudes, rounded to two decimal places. -1.46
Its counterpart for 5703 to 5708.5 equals -1.56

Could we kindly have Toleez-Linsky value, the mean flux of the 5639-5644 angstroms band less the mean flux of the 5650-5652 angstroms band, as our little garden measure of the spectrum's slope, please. 0.2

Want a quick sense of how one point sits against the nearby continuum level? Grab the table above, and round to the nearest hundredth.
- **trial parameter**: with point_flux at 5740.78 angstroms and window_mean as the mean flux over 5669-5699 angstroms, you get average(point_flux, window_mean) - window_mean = 0.14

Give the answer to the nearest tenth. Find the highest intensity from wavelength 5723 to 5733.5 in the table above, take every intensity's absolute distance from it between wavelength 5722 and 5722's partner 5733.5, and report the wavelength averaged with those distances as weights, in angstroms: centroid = 5728.9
